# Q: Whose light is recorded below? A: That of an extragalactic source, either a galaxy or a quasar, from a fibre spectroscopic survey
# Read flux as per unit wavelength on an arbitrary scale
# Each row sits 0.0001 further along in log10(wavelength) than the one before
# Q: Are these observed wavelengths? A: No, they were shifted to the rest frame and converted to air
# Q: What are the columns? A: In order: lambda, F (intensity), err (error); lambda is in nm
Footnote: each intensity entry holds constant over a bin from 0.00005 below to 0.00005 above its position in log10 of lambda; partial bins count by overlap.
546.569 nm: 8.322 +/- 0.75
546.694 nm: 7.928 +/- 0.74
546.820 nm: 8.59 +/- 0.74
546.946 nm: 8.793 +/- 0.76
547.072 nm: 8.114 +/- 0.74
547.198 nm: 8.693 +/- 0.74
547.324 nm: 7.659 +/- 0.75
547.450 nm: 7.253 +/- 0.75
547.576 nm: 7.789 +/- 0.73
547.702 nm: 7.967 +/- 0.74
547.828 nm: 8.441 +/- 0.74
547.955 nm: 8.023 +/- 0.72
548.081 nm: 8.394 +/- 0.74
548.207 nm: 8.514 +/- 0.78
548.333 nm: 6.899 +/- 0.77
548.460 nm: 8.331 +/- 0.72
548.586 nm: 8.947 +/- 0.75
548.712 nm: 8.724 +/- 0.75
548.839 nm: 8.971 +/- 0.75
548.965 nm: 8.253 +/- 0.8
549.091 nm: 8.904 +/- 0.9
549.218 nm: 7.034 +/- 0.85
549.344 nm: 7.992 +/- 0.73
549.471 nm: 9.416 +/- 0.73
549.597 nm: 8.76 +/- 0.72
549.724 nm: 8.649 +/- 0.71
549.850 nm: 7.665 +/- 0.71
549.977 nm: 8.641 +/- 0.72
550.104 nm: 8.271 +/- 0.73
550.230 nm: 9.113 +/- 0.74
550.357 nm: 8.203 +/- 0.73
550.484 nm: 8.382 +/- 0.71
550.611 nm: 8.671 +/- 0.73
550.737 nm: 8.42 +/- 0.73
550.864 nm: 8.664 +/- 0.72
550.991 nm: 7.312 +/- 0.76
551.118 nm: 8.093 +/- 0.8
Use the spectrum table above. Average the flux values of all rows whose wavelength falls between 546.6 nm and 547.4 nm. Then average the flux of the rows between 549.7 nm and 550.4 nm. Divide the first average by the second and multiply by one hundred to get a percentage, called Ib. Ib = 98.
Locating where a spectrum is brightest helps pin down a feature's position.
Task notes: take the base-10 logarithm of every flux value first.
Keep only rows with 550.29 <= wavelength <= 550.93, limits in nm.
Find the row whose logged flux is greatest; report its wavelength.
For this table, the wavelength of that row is 550.611 nm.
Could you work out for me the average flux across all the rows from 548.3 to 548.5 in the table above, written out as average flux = 7.6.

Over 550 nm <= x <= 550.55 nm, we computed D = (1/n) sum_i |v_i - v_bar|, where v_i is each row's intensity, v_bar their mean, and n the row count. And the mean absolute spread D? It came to 0.31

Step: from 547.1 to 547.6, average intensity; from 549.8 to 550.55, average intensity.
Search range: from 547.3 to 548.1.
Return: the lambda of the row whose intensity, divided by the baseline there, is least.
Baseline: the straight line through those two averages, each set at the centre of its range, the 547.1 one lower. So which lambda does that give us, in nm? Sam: 547.450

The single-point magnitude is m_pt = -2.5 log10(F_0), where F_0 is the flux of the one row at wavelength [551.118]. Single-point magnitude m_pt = -2.27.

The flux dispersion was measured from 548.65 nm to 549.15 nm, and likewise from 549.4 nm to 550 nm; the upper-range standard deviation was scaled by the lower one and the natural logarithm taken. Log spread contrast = 0.7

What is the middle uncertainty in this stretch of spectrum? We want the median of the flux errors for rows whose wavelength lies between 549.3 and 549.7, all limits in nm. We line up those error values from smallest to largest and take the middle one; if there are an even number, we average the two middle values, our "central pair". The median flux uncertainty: 0.730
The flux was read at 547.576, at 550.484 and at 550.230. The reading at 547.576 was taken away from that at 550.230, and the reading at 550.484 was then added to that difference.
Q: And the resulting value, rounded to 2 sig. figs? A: 9.7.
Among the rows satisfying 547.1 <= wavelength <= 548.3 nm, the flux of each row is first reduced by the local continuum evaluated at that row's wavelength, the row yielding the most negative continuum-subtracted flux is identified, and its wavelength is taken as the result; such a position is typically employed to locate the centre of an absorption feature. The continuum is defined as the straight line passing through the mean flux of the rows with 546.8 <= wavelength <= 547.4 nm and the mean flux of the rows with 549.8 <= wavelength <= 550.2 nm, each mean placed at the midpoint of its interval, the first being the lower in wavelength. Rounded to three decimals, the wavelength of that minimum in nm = 547.450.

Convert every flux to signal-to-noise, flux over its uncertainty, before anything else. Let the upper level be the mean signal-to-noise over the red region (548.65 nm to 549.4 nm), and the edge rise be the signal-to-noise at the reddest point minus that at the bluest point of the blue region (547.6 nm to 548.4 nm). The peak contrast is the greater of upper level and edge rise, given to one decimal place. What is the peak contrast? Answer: 10.5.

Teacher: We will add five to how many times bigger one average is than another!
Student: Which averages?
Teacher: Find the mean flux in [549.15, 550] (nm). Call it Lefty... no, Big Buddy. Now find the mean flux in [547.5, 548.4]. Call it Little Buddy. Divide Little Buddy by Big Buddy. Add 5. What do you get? 5.963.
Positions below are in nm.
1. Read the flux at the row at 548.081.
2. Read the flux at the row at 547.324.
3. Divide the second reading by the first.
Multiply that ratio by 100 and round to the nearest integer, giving 91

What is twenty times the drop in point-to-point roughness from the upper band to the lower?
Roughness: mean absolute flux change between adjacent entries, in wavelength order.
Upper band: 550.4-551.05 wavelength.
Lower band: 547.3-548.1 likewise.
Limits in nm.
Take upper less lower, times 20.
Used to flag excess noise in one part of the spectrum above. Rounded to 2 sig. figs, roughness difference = 2.7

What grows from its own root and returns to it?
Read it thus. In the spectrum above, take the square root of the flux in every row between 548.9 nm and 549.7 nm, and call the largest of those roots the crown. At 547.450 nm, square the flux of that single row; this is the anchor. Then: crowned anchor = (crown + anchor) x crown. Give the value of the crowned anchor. 171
